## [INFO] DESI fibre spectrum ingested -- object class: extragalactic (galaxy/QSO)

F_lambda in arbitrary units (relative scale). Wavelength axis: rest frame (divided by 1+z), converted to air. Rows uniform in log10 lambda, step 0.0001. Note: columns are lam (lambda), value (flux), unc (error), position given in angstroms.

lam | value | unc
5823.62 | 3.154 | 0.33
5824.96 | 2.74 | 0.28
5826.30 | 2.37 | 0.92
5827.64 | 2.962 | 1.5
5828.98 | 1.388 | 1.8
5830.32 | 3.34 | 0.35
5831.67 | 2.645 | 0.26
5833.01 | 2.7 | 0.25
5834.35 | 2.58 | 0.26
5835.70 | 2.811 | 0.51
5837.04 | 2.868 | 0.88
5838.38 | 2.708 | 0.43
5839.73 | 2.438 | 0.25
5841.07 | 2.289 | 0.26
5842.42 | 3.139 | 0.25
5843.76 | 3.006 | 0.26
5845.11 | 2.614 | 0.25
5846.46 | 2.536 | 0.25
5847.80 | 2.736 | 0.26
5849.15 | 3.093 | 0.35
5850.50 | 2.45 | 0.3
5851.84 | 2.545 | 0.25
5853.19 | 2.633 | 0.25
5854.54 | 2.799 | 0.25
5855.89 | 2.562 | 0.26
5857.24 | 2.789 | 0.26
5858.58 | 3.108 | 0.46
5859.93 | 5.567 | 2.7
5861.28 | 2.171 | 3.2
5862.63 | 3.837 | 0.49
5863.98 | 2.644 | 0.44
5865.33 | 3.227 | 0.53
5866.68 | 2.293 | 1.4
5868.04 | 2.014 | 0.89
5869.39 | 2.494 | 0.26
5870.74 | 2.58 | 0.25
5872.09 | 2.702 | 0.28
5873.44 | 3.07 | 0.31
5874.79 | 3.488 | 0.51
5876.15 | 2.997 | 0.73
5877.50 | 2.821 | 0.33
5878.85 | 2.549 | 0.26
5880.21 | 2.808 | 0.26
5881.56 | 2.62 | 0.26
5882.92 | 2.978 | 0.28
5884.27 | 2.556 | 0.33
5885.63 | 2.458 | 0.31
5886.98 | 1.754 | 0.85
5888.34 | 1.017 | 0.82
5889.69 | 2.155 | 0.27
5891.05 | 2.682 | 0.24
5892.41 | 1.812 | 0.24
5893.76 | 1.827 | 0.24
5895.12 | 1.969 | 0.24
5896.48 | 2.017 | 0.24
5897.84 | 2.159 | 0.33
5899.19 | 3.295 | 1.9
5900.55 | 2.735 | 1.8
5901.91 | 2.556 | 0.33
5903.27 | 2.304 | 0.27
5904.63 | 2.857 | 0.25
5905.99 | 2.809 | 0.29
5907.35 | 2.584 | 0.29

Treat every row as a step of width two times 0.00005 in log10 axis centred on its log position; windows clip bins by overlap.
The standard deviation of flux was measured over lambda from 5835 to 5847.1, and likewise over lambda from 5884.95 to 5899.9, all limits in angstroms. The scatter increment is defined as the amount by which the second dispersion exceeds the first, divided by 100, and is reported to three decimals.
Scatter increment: 0.003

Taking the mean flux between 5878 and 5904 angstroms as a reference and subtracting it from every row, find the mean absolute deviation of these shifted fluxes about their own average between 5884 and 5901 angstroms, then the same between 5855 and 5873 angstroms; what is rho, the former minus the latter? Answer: -0.2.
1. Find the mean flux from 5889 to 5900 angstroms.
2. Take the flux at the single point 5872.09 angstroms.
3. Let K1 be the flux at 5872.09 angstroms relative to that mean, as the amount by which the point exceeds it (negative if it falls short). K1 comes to 0.46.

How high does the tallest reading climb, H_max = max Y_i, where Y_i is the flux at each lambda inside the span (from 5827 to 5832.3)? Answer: 3.34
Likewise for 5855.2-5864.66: 5.567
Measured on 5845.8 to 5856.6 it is 3.093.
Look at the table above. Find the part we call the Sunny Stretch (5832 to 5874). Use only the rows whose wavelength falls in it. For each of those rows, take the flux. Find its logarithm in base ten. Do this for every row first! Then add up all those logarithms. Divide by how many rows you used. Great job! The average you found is 0.44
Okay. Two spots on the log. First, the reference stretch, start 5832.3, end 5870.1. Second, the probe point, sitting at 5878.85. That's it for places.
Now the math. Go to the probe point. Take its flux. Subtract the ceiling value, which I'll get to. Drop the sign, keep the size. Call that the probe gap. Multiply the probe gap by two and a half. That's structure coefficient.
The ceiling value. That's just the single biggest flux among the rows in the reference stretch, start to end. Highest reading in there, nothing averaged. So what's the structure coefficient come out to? 7.5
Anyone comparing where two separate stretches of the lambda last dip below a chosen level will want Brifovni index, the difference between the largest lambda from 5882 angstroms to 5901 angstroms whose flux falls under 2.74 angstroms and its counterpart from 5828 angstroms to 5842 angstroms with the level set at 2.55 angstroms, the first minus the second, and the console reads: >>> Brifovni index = 59.5 angstroms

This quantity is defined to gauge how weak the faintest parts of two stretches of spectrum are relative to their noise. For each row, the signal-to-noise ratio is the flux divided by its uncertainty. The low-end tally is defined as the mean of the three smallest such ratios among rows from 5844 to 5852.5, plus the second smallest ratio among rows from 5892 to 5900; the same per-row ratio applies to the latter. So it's 16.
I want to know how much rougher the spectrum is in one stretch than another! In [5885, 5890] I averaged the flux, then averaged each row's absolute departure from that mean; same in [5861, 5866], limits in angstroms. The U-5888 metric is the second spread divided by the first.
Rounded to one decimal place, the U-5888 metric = 1.2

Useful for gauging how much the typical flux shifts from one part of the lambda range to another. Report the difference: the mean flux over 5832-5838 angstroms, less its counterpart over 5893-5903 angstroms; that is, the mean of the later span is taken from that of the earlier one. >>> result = 0.4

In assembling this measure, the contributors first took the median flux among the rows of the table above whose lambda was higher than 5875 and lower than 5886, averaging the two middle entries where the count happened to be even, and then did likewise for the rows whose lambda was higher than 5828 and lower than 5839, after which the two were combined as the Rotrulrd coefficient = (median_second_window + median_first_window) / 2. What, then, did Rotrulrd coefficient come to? 2.71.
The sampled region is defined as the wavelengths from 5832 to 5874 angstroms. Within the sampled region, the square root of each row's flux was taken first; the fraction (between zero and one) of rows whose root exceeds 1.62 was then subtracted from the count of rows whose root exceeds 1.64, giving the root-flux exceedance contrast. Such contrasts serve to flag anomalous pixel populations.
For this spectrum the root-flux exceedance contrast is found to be 15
